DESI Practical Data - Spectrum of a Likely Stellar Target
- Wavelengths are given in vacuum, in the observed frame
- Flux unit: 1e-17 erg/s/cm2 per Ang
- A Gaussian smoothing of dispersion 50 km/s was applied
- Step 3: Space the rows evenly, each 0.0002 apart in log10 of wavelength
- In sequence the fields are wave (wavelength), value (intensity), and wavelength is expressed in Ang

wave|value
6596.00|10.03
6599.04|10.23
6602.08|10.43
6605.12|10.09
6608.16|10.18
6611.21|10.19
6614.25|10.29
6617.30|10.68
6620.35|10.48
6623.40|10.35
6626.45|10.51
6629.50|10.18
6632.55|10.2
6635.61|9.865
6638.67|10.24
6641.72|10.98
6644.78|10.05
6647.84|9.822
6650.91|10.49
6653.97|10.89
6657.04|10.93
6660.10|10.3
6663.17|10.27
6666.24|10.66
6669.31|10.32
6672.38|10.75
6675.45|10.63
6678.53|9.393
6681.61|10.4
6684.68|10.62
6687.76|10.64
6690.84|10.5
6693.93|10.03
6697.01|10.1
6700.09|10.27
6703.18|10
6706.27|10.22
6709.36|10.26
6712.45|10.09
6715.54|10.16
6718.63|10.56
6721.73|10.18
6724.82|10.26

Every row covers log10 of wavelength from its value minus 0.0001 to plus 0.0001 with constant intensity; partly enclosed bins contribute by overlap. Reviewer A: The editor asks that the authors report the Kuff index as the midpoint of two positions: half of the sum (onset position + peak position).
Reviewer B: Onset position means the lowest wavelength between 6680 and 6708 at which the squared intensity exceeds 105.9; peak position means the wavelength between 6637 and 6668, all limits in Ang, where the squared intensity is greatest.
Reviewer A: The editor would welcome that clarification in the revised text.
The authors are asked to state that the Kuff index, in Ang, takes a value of 6661.7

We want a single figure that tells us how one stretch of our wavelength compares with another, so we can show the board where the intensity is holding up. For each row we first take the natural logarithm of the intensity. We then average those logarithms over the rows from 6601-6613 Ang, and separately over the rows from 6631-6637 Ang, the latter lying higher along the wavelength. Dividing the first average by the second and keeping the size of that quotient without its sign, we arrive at 1.008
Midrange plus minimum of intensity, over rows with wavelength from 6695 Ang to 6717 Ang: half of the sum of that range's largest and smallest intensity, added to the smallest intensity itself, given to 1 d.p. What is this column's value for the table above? 20.1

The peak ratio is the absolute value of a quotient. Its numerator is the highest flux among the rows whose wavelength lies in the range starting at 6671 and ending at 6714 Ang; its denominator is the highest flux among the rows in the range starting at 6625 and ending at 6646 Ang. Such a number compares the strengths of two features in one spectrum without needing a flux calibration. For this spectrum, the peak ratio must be 0.98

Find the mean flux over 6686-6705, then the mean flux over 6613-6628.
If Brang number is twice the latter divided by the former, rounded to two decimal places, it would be 2.04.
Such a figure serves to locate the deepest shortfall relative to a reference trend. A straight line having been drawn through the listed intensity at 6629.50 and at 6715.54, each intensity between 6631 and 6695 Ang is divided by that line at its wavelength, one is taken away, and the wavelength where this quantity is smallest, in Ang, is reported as 6678.53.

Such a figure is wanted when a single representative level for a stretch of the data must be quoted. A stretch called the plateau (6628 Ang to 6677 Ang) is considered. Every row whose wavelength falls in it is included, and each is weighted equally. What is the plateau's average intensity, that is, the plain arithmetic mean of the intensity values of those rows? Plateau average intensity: 10.4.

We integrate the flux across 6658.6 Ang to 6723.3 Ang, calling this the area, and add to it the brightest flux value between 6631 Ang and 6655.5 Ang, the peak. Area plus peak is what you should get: 678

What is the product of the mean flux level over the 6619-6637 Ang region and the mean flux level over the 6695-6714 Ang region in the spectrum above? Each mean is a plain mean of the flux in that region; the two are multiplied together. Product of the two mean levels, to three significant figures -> 104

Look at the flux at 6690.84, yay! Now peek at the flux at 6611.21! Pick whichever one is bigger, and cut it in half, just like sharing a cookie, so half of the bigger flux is 5.25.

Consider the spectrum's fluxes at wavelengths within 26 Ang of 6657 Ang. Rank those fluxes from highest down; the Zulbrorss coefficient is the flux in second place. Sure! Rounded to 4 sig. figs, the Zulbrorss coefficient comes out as 10.93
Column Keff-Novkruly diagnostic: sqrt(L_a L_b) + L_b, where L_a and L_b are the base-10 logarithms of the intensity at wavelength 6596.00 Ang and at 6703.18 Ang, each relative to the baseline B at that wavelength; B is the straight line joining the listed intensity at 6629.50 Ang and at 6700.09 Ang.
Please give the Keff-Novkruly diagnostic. 0.00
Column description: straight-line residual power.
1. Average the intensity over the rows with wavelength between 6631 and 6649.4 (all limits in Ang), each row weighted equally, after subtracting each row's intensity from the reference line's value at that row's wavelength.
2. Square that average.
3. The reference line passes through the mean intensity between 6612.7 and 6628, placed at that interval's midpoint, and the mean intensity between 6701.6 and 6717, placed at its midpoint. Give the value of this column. 0.039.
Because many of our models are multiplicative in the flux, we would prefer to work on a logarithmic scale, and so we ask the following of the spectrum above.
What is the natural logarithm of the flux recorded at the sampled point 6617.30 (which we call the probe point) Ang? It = 2.37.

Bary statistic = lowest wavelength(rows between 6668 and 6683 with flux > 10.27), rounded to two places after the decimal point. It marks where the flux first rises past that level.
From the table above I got 6669.31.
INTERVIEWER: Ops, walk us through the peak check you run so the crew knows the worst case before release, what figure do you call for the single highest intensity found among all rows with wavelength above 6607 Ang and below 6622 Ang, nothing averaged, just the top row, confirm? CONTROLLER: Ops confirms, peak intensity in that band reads 10.68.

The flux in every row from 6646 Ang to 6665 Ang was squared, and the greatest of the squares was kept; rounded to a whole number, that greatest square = 119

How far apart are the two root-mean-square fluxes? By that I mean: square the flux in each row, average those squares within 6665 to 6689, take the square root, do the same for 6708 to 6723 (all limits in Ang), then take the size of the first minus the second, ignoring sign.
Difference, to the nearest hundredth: 0.18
